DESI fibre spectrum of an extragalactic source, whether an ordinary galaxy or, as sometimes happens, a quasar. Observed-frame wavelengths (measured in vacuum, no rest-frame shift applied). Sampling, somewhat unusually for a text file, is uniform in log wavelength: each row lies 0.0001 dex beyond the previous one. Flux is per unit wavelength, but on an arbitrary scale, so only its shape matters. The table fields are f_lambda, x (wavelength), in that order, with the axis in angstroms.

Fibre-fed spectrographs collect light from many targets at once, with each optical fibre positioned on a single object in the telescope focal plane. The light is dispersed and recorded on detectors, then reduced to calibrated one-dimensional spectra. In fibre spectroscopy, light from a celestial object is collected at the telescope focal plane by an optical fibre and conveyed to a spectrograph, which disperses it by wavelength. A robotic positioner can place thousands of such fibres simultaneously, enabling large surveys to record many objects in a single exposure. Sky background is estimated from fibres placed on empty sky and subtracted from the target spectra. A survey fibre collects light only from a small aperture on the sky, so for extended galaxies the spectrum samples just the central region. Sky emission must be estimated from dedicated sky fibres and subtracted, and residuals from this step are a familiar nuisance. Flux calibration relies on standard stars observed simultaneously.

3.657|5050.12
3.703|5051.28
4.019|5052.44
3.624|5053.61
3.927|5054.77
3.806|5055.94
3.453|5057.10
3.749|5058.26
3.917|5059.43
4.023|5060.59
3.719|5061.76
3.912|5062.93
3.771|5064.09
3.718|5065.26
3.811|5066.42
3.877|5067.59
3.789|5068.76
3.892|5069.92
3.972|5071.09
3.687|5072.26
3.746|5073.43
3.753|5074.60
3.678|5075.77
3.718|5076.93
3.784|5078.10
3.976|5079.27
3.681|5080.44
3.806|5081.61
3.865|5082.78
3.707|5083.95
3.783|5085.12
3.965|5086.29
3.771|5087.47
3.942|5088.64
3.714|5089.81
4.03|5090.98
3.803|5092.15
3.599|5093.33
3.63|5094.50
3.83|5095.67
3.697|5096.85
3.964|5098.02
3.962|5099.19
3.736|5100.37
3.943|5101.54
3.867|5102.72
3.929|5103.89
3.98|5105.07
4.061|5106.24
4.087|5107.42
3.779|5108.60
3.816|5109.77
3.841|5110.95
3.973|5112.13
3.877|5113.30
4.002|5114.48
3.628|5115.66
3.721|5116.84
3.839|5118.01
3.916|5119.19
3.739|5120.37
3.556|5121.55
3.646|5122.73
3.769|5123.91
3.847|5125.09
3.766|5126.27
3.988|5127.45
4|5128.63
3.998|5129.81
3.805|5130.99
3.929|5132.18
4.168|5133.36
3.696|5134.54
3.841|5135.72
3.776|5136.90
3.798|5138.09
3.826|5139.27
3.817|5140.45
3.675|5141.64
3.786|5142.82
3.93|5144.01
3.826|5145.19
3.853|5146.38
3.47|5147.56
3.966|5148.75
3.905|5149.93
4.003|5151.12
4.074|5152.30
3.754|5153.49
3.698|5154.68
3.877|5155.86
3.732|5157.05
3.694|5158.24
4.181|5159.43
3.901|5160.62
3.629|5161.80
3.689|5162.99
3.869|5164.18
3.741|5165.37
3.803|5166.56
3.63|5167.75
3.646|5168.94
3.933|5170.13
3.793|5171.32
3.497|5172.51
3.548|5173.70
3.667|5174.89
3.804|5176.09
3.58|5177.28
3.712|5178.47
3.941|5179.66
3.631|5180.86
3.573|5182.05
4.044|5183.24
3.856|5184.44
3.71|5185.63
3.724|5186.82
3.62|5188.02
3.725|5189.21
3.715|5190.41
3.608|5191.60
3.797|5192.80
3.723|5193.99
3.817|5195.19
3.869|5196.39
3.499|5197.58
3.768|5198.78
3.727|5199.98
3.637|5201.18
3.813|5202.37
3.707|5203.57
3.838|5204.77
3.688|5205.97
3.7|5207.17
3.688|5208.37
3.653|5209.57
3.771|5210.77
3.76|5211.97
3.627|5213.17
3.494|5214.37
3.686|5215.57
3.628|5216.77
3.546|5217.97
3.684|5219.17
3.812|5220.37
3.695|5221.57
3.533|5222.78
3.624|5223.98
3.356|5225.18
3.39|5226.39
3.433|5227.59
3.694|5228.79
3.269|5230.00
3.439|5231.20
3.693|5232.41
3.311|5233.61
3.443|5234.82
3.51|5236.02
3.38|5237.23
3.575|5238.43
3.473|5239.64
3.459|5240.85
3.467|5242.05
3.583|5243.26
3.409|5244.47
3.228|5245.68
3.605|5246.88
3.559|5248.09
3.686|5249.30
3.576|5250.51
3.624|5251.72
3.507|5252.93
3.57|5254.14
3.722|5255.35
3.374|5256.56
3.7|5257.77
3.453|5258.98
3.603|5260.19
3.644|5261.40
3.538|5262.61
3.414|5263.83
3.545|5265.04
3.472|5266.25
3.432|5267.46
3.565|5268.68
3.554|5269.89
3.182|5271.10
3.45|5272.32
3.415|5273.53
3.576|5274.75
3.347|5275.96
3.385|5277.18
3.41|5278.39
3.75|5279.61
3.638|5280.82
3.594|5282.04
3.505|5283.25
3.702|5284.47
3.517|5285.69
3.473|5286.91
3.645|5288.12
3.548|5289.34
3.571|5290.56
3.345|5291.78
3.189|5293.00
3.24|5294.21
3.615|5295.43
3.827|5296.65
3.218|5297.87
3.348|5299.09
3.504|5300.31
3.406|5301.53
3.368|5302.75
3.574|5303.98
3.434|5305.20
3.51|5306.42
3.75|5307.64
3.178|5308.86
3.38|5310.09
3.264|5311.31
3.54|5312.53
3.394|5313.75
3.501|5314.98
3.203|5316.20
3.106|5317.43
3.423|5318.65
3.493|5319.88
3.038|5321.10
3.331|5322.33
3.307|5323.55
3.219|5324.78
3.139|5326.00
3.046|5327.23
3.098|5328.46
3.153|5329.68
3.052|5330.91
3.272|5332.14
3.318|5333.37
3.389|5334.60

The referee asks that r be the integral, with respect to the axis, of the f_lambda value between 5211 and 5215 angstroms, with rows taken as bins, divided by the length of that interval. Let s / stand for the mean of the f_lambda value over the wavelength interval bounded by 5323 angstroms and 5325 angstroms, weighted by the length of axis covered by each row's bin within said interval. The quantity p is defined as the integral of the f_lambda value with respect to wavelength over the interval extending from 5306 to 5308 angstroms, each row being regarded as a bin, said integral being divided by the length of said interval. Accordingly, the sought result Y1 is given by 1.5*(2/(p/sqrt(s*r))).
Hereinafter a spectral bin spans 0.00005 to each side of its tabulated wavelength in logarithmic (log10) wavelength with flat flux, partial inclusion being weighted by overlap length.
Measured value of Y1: 2.85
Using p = 3.63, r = 3.64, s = 3.26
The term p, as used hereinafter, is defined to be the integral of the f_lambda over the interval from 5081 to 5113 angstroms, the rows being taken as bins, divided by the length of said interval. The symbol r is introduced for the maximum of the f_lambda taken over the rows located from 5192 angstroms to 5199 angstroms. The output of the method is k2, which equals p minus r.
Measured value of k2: -0.01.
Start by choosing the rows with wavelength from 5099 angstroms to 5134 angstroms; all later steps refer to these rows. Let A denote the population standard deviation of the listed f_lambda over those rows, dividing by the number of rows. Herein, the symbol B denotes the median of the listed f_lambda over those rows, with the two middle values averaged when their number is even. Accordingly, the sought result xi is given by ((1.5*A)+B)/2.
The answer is 2.04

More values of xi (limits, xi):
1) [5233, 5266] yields 1.86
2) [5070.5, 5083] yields 1.95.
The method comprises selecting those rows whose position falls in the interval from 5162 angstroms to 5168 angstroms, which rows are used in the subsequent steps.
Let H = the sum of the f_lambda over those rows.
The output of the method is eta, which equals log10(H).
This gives 1.27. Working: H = 18.7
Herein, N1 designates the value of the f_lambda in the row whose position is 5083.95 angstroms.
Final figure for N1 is 3.707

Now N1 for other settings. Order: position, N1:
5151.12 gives 4.003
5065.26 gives 3.718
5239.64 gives 3.473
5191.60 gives 3.608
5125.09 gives 3.847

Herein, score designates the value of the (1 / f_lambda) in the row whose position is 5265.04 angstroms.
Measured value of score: 0.282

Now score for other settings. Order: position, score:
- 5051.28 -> 0.270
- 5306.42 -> 0.285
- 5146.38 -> 0.260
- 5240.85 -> 0.289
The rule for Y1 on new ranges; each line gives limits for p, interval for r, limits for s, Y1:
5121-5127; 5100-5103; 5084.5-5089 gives 3.11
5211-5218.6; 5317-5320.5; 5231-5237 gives 2.82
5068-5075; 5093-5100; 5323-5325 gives 2.77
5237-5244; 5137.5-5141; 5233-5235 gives 3.08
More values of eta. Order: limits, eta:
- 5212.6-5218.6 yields 1.25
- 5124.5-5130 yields 1.29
